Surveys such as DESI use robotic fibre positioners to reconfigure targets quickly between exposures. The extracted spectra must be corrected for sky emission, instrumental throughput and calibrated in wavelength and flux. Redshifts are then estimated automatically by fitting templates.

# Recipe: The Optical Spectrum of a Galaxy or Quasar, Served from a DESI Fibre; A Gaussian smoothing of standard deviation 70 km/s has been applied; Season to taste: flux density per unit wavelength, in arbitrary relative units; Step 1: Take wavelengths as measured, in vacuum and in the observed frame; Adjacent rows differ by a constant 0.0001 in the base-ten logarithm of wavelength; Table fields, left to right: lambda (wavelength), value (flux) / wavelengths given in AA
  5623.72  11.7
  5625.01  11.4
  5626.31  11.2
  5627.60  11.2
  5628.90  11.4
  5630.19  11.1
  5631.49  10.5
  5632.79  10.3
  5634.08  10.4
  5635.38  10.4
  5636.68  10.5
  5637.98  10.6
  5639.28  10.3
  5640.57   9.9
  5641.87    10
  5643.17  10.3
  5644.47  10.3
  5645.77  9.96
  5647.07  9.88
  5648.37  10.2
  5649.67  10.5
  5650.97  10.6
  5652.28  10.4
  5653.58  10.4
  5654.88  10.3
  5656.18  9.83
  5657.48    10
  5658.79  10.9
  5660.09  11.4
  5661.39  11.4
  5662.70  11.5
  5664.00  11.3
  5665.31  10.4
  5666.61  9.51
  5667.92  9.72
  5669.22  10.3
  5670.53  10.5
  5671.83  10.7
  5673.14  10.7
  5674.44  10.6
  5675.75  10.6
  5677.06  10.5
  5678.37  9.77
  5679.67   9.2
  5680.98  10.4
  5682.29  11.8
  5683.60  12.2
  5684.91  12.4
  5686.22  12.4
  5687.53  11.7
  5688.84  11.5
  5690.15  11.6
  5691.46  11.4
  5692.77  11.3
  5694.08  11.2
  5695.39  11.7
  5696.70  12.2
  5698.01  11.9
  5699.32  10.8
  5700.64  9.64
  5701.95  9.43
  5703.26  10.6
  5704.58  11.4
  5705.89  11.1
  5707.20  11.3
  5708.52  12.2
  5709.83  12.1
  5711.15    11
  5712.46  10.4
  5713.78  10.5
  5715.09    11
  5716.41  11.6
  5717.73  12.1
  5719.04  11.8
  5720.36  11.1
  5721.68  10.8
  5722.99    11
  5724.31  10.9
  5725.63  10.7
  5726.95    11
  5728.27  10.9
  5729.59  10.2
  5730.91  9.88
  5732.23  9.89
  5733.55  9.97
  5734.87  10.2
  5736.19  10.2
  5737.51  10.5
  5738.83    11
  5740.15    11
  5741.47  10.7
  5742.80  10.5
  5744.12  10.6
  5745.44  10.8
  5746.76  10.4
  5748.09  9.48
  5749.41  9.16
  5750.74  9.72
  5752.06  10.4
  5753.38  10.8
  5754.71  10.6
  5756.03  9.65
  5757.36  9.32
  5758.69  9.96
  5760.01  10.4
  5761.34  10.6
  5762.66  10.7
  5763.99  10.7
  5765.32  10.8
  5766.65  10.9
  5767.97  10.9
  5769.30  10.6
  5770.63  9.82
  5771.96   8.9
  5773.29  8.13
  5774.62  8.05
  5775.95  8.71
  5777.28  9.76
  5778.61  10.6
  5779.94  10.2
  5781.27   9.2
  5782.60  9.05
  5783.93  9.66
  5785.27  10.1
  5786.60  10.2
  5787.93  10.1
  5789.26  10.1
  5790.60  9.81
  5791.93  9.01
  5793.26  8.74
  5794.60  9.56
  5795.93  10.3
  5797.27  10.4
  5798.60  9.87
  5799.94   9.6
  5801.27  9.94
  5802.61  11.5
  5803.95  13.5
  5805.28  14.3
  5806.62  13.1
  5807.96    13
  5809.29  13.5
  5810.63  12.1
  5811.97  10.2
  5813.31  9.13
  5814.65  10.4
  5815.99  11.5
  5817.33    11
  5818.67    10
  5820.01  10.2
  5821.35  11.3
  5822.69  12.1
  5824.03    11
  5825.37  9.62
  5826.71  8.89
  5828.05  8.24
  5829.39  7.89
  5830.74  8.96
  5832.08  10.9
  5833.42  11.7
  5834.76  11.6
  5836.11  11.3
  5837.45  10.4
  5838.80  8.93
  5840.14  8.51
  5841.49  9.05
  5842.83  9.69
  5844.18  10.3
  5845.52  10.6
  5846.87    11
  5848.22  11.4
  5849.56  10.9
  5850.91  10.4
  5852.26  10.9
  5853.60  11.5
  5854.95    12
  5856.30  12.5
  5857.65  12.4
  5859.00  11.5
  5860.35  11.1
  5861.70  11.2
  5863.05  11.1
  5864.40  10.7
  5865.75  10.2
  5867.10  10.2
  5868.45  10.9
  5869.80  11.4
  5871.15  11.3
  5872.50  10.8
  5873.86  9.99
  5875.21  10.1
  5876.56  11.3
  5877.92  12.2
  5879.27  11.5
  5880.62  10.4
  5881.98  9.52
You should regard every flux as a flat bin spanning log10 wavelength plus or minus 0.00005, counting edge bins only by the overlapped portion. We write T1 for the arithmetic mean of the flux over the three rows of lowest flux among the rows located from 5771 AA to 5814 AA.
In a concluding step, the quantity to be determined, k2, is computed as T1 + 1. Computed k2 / 9.3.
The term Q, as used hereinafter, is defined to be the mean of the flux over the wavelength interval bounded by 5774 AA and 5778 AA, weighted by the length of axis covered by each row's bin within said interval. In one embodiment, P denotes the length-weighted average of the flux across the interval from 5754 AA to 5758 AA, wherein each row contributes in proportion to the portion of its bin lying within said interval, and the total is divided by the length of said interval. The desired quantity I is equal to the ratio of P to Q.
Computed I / 1.11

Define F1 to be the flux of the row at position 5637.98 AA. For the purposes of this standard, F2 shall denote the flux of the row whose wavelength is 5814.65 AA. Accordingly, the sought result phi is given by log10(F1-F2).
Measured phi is -0.70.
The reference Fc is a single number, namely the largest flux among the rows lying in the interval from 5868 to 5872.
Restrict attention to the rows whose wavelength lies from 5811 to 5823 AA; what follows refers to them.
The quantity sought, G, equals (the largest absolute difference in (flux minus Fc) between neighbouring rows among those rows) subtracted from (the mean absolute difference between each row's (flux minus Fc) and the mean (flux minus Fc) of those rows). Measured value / -0.53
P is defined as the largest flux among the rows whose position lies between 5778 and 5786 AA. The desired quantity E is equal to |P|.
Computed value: 10.6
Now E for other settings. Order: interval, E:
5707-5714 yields 12.2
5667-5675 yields 10.7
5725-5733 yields 11.0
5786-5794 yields 10.2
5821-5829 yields 12.1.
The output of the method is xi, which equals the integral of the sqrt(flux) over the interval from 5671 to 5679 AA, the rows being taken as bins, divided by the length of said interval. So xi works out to 3.24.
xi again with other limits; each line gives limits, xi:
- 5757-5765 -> 3.21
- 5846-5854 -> 3.32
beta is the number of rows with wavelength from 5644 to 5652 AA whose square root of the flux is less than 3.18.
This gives 2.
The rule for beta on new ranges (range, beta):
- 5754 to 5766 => 3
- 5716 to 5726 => 0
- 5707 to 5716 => 0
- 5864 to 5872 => 0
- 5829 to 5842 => 5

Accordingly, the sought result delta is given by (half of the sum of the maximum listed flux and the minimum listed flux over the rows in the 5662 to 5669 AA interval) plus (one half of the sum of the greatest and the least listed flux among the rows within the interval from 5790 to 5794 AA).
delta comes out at 19.8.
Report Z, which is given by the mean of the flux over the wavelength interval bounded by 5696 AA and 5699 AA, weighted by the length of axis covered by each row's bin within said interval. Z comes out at 11.9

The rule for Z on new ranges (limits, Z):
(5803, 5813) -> 12.6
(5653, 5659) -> 10.2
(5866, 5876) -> 10.7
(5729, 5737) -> 10.1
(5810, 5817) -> 10.7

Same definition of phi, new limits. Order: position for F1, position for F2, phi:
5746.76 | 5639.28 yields -1.00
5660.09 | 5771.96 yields 0.40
